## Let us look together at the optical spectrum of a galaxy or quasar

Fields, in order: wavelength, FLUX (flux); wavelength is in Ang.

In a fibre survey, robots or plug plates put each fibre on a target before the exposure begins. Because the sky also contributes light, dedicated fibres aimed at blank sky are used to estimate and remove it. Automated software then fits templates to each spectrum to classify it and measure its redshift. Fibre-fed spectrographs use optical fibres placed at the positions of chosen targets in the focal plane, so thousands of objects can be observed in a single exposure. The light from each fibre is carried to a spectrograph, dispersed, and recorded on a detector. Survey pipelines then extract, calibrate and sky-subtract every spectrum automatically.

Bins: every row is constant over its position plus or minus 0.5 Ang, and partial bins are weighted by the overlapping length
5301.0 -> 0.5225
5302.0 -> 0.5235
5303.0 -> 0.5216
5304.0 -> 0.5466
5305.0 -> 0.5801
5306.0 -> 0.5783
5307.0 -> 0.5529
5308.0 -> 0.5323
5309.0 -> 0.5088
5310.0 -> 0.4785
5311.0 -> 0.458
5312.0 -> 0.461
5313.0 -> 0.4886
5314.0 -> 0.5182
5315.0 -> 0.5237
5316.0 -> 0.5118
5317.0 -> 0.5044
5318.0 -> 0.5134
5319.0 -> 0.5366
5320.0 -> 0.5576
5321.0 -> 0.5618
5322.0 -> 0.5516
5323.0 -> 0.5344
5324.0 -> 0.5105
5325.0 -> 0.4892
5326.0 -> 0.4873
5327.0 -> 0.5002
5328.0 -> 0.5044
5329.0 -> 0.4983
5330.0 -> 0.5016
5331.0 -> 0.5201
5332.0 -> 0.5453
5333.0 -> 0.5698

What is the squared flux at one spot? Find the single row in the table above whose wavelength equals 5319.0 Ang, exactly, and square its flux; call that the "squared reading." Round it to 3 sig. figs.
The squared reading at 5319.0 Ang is 0.288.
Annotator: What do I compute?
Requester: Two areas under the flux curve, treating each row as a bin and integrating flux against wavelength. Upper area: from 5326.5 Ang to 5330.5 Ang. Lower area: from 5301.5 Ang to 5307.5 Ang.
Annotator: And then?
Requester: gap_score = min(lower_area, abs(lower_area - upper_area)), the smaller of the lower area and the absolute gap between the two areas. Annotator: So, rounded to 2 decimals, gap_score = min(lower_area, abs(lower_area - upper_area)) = 1.30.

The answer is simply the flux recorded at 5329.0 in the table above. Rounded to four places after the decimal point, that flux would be 0.4983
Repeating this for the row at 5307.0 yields 0.5529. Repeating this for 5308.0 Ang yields 0.5323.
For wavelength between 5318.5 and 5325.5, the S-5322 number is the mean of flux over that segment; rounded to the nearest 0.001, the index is 0.535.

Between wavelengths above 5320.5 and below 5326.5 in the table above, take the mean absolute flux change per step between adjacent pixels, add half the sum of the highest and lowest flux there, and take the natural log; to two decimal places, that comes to -0.62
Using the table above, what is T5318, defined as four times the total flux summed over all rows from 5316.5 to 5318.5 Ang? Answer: 4.07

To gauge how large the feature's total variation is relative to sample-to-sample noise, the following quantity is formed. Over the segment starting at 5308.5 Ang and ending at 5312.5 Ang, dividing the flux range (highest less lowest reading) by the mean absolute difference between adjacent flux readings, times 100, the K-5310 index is 283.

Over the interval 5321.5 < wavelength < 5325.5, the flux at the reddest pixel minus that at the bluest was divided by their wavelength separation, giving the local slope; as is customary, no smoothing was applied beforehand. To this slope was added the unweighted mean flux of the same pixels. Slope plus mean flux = 0.501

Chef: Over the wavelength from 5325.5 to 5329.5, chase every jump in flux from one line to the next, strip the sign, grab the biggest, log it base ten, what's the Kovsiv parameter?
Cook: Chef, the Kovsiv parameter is -1.889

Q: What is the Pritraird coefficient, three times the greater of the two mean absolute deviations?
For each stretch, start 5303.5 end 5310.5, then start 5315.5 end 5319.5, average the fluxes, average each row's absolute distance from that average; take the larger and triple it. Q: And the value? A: 0.085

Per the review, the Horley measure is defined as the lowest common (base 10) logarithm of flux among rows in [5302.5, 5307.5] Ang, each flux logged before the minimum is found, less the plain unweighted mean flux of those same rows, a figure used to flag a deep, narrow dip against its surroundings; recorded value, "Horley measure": -0.839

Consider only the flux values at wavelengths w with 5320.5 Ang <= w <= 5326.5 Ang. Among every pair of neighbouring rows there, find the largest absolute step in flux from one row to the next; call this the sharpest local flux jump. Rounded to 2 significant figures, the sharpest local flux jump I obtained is 0.024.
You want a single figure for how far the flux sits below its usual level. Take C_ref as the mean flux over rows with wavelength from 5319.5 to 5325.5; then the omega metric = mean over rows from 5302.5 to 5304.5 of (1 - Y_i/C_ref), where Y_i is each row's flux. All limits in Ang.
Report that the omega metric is 0.00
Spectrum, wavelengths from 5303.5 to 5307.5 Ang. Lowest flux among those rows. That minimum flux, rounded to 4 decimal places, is 0.5466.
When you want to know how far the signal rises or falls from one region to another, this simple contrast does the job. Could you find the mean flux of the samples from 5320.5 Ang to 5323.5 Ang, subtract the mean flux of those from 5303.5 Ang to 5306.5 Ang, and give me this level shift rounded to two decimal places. -0.02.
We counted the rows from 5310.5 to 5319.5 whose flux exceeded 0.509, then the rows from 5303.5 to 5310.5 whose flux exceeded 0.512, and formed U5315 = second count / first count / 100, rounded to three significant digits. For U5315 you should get 0.0100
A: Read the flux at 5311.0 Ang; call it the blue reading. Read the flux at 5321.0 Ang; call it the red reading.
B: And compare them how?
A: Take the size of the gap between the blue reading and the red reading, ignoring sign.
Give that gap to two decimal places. 0.10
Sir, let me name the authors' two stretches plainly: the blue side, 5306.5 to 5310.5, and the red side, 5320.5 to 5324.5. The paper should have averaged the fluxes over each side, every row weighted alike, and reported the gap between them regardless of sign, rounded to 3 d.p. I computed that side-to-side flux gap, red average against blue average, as 0.021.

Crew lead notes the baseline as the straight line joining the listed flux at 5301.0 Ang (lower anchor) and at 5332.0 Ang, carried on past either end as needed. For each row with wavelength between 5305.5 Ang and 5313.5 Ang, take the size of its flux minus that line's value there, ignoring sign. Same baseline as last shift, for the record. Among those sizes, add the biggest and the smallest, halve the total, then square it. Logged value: 0.0015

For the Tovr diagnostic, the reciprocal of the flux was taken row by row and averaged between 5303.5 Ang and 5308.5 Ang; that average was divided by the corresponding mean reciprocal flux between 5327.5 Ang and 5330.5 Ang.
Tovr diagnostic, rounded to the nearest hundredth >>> 0.90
